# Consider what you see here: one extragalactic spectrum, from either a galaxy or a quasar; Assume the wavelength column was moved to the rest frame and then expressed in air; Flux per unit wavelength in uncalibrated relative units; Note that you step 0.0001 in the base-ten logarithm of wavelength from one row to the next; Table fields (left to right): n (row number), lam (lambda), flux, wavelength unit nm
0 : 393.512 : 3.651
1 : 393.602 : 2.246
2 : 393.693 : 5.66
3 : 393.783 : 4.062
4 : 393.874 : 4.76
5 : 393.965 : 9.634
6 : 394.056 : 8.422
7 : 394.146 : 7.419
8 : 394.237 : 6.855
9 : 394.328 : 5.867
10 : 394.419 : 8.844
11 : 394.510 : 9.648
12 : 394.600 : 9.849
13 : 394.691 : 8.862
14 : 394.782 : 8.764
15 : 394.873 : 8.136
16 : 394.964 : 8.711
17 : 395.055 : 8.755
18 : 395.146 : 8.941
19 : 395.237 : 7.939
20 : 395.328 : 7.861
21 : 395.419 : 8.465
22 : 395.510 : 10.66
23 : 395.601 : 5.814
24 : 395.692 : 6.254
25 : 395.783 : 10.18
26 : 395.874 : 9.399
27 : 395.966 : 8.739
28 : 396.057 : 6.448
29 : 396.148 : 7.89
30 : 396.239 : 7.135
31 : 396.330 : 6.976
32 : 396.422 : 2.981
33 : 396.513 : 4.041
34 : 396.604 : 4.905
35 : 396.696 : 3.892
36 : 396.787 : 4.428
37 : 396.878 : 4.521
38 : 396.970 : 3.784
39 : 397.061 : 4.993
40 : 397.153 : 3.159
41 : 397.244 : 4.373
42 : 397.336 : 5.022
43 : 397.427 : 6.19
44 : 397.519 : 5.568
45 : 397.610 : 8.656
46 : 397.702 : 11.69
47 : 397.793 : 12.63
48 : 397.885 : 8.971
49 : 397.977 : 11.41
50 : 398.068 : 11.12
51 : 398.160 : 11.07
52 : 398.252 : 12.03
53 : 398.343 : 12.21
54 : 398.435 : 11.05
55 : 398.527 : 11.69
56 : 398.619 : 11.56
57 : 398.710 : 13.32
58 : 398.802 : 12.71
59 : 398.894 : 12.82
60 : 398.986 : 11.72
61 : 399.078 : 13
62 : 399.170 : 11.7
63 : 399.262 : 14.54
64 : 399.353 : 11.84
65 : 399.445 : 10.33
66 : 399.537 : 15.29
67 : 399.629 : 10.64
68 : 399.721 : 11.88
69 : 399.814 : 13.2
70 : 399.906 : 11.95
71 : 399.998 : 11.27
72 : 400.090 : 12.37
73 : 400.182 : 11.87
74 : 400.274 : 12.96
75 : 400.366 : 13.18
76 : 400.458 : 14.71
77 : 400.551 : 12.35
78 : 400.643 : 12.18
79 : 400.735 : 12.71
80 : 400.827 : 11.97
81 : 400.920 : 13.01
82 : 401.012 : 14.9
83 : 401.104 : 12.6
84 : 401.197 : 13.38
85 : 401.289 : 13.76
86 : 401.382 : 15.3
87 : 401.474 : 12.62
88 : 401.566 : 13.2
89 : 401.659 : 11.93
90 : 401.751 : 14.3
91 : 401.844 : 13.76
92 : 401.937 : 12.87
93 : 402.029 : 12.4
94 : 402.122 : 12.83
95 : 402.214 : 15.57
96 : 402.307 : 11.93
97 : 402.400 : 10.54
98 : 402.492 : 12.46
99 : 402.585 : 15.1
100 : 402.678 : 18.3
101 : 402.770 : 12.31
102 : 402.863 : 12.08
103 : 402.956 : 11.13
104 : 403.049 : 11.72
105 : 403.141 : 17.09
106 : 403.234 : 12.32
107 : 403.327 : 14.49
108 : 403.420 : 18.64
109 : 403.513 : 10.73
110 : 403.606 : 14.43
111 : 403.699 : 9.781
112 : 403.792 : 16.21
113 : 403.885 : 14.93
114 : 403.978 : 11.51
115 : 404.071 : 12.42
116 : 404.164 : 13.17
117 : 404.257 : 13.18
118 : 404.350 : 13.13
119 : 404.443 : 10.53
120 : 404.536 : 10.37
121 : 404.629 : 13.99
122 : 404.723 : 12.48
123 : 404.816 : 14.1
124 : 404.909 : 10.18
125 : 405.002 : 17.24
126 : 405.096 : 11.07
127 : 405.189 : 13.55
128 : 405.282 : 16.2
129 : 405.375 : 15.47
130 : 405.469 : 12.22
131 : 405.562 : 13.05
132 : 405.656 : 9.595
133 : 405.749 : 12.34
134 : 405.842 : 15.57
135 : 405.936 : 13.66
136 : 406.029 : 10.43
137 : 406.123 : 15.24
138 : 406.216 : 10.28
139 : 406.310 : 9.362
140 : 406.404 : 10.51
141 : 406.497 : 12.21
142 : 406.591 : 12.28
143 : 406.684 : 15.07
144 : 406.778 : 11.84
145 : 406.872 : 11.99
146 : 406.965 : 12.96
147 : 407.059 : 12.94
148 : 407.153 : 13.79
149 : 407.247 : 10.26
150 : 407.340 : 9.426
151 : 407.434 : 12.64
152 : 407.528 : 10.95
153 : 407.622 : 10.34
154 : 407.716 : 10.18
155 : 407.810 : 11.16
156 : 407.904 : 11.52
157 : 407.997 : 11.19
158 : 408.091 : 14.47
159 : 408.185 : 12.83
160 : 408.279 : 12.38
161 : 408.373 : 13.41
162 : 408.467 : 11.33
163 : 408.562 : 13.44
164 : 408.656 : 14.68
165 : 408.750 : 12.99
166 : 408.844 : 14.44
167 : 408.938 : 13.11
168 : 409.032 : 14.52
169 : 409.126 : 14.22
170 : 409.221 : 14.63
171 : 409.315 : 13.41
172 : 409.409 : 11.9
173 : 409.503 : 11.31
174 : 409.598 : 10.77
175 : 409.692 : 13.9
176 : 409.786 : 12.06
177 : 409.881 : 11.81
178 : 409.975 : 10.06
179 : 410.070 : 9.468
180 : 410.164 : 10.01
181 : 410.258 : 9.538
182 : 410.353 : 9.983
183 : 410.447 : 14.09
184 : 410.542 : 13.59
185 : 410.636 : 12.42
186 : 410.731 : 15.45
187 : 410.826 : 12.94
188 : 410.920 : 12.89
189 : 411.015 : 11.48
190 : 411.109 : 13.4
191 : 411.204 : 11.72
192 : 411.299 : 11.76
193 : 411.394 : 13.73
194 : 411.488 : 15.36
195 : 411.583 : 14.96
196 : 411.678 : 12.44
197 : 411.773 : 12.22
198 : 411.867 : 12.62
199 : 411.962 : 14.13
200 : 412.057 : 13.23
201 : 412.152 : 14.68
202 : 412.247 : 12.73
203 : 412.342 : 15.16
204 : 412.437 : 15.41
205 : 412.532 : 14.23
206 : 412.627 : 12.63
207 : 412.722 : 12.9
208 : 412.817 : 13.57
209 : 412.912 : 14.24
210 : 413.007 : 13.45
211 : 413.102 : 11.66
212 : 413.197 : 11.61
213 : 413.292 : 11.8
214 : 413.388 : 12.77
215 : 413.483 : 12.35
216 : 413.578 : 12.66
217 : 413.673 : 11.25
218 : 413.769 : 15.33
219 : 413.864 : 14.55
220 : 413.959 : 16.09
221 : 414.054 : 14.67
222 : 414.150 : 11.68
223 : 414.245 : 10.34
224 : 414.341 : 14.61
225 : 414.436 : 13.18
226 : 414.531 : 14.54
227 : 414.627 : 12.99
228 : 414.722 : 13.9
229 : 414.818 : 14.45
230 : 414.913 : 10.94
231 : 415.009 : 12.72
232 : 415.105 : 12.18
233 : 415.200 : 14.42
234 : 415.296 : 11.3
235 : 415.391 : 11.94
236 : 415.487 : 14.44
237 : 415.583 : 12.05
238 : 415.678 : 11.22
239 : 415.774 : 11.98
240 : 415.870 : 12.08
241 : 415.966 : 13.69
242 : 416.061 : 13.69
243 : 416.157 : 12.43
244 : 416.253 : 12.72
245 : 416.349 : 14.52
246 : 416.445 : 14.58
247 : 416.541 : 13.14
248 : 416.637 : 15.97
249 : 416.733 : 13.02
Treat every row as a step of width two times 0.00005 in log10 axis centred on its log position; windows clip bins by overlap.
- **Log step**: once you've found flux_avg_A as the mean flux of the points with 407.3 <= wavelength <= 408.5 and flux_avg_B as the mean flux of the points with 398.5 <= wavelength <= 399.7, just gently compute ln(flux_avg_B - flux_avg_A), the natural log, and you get -0.3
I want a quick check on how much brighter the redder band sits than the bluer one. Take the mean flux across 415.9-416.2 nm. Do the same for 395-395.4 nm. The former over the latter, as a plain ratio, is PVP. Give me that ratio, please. 1.6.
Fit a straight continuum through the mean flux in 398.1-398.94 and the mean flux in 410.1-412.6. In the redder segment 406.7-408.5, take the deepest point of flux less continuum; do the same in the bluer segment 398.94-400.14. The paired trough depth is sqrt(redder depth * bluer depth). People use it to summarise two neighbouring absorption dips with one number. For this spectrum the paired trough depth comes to 2.4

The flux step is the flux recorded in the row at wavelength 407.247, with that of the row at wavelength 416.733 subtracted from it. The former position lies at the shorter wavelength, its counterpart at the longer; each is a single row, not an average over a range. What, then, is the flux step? -2.8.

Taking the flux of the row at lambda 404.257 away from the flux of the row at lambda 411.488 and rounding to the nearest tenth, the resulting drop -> 2.2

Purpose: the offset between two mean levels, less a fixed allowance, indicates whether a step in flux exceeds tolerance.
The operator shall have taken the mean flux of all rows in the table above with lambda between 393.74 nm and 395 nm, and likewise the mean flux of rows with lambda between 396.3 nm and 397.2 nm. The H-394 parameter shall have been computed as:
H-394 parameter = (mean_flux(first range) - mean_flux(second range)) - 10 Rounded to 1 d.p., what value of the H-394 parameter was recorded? -6.5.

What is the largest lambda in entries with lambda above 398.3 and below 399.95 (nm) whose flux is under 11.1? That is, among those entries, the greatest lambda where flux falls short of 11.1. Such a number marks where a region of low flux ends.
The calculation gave 399.629 nm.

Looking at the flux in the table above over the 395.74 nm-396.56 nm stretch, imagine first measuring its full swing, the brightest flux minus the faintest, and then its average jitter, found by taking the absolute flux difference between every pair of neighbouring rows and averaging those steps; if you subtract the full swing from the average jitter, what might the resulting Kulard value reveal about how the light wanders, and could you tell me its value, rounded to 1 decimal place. -5.8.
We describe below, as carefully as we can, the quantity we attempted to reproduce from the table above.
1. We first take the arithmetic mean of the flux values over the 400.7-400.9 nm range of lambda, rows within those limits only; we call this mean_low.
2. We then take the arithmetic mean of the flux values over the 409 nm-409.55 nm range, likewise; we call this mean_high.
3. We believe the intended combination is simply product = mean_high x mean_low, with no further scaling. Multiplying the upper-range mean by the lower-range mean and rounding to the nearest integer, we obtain 165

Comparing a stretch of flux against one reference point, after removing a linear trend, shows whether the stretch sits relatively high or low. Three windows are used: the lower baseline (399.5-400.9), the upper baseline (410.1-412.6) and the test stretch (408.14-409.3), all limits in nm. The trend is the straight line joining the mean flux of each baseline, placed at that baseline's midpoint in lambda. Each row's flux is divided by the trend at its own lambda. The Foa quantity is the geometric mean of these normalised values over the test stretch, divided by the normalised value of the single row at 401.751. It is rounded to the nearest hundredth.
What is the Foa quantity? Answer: 0.92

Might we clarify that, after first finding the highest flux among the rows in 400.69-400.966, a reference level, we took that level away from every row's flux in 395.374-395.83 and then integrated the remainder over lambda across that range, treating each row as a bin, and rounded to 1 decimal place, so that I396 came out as -2.2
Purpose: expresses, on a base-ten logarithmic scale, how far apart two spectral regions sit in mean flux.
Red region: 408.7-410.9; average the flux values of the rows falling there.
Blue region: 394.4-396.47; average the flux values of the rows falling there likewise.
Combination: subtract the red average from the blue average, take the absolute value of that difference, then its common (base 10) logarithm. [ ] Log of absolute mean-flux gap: 0.6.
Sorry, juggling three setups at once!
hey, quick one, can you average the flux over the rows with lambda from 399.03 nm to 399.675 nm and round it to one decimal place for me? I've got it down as 12.5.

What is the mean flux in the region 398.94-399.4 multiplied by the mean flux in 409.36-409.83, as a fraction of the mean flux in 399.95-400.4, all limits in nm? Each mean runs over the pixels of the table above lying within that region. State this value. 12.2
